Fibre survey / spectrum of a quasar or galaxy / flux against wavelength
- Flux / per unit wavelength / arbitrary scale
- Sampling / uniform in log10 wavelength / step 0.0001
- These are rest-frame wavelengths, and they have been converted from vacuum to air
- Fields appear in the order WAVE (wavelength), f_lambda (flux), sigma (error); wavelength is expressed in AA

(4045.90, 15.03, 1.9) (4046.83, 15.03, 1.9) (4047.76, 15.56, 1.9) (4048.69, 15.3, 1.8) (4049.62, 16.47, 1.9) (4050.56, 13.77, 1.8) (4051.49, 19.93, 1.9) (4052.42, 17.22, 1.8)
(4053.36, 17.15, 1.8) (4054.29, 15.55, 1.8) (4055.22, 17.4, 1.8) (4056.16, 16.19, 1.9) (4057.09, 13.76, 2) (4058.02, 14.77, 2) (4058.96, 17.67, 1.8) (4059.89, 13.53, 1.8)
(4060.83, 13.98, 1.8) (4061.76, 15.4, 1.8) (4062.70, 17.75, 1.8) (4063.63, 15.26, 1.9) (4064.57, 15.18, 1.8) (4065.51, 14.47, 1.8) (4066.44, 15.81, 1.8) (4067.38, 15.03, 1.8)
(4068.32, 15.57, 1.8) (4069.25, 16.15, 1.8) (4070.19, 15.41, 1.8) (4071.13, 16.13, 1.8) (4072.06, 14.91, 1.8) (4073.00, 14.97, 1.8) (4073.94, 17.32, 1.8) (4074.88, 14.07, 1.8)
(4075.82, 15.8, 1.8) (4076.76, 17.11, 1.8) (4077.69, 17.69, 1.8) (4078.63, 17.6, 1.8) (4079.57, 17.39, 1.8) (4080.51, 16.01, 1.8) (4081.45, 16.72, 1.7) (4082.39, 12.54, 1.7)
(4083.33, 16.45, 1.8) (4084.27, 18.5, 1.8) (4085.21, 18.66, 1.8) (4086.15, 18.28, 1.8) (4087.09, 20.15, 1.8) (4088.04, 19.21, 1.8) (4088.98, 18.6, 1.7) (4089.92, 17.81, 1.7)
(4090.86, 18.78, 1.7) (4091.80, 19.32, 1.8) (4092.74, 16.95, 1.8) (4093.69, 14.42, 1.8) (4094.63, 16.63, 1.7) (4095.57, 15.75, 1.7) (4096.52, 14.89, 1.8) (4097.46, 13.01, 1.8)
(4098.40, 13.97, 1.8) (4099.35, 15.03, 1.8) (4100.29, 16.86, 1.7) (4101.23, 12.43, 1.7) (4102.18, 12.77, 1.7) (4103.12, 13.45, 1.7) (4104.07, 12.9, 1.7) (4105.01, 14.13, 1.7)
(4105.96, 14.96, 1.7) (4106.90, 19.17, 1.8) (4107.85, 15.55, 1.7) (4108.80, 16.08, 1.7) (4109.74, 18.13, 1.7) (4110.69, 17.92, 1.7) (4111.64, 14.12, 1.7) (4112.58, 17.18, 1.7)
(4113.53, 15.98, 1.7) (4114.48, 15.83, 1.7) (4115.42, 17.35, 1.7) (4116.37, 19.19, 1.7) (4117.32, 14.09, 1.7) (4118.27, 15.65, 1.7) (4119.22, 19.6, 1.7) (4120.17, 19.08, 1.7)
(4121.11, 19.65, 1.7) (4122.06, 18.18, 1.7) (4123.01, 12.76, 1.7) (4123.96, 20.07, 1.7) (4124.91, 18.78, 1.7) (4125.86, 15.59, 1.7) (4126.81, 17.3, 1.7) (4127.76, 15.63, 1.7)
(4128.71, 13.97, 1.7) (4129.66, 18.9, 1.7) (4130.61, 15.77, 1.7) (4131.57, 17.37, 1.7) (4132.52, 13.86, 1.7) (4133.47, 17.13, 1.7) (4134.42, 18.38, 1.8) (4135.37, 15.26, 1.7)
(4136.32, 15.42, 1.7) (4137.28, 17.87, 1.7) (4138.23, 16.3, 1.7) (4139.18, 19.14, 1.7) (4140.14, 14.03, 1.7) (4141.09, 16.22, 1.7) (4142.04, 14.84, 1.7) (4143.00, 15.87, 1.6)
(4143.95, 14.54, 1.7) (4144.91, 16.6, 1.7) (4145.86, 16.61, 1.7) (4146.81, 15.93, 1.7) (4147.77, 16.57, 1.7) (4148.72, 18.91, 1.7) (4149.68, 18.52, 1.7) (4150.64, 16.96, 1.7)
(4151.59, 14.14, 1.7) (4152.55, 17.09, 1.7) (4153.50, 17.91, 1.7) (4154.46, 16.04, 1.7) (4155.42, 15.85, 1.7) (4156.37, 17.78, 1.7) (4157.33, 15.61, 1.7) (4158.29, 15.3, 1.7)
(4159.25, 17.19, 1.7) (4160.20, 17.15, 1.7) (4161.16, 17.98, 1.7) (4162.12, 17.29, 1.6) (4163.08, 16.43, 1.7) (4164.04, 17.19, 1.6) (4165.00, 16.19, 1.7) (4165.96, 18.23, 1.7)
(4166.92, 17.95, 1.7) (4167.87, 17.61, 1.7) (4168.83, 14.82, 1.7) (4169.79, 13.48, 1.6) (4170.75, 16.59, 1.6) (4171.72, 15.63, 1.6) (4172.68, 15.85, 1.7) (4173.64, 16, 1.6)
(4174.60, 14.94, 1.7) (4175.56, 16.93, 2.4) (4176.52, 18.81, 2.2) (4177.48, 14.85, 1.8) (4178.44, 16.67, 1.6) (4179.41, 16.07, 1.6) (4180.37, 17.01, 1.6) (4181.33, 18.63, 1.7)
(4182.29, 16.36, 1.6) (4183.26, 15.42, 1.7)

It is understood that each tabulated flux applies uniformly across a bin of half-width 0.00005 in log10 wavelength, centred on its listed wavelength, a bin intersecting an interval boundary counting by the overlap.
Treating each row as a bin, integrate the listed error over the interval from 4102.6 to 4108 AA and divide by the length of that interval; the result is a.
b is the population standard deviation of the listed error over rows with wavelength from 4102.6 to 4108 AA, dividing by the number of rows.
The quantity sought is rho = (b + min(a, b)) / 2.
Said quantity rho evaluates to 0.04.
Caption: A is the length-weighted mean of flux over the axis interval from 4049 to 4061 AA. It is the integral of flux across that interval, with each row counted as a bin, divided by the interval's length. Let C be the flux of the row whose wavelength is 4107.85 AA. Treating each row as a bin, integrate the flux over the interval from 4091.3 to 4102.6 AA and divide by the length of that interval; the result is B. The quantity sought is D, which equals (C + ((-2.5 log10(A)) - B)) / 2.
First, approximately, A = 16.0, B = 15.2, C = 15.55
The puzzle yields -1.3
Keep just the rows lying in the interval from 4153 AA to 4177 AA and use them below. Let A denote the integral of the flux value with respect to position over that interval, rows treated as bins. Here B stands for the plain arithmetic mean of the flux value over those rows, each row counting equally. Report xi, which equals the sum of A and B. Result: 415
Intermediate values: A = 398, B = 16.6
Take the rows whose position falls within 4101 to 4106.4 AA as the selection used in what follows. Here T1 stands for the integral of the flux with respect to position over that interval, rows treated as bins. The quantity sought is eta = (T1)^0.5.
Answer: 8.5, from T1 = 73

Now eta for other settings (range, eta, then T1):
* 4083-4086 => 7.3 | 54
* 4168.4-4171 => 6.2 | 39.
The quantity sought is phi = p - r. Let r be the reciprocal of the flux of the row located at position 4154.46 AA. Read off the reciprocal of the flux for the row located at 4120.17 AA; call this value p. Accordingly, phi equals -0.010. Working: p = 0.0524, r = 0.062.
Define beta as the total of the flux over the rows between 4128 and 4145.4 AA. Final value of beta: 291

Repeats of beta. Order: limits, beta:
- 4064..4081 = 287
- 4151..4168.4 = 303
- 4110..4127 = 308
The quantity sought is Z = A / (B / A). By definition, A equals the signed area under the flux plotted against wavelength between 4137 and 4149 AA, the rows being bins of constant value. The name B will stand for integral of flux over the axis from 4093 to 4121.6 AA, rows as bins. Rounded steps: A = 196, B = 454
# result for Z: 85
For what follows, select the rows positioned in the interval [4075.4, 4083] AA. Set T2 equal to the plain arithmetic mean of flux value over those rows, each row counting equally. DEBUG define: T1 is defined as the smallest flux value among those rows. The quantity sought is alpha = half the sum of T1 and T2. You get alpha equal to 14.4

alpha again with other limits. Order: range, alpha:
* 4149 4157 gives 15.5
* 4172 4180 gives 15.6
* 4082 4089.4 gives 15.2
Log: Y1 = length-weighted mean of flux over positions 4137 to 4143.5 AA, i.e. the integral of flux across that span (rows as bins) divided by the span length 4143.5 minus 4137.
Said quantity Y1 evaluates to 16.3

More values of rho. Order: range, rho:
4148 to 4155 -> 0.00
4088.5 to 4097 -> 0.05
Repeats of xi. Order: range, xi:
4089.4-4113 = 386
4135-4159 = 410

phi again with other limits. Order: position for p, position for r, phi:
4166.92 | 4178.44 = -0.004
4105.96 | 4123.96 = 0.017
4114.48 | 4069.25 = 0.001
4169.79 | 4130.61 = 0.011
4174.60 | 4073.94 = 0.009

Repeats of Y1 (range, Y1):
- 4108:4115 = 16.4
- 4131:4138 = 16.4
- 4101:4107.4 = 14.3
